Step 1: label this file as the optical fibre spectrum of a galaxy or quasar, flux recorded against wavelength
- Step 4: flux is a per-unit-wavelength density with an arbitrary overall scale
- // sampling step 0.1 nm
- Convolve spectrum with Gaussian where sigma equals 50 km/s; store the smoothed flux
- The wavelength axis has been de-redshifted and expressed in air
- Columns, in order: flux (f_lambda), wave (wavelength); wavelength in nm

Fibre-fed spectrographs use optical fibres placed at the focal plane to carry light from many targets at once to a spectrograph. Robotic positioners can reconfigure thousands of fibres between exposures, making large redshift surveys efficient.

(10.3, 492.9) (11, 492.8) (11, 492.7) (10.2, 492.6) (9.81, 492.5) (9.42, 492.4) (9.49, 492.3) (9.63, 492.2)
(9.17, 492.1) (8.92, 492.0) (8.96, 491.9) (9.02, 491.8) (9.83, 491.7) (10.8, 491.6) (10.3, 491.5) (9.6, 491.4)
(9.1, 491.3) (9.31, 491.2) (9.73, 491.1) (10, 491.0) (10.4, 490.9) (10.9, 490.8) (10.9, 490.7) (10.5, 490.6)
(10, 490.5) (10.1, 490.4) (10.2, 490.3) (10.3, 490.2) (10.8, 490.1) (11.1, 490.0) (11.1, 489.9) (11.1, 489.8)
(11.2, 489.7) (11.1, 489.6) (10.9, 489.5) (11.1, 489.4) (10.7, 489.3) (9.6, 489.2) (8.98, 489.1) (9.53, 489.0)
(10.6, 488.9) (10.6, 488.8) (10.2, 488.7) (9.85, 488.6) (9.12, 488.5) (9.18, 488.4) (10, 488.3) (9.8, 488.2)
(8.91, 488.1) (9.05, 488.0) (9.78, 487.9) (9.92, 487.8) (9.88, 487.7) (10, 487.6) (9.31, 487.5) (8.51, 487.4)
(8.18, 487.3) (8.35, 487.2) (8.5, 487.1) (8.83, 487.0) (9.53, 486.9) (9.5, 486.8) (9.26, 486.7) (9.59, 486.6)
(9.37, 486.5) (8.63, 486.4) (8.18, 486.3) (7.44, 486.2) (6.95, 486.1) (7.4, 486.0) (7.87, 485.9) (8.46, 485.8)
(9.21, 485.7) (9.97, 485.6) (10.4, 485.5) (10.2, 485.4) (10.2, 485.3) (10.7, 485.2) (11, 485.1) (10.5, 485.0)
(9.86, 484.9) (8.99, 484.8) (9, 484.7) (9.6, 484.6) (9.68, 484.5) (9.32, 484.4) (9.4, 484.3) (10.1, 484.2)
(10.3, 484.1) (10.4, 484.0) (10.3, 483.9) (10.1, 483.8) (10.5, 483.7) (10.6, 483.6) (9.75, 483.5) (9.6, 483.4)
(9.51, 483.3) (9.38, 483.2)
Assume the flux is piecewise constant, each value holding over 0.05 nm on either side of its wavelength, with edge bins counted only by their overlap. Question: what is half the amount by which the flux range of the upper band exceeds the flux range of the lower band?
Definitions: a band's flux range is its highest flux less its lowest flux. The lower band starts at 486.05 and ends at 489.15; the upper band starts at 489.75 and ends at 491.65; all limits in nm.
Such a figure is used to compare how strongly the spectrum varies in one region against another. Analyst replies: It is -0.8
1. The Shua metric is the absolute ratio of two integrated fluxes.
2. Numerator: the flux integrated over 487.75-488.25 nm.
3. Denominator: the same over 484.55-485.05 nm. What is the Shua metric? 1.0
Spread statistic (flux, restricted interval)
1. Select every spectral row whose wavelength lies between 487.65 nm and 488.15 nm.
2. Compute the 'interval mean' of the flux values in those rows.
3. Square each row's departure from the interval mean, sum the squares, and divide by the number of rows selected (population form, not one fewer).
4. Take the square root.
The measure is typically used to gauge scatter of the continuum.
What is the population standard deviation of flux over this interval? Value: 0.44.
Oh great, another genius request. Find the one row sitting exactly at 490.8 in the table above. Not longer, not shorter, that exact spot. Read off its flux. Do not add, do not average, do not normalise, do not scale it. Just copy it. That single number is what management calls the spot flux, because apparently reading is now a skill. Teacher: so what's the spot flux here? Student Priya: 10.9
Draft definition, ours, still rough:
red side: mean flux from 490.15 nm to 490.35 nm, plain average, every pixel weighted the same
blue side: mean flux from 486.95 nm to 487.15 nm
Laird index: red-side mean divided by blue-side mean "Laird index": 1.18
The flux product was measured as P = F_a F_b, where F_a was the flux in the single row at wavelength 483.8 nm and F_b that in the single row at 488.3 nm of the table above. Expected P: 101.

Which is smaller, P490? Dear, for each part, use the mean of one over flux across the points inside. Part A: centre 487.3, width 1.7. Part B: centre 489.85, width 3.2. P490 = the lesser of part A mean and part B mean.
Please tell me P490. 0.098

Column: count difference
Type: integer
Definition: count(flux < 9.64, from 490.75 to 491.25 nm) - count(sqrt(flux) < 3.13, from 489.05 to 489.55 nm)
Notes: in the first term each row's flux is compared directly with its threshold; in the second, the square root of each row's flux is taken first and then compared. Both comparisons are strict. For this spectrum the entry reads -1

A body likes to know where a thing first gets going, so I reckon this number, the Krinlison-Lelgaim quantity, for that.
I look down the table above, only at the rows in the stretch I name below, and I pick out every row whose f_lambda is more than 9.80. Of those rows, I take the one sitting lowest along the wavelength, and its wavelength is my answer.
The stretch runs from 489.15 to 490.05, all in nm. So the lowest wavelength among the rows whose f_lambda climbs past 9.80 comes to 489.3 nm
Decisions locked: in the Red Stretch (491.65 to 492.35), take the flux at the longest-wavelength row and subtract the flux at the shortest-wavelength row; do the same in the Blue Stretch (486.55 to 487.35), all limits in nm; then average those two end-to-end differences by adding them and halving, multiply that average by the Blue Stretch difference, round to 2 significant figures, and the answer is 1.2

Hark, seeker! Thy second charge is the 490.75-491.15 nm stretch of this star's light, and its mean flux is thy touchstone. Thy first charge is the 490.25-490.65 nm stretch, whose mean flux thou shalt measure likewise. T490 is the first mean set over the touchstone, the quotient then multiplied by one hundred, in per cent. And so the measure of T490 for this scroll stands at 99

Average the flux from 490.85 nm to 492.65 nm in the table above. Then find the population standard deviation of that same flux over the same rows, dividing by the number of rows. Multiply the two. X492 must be 5.1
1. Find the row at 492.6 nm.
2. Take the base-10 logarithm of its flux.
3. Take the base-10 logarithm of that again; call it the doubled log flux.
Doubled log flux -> 0.004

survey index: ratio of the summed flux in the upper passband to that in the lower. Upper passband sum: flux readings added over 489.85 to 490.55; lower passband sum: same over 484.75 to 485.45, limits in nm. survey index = 1.03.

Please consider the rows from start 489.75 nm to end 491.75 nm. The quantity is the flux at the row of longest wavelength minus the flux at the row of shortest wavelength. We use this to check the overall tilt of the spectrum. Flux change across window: -1.3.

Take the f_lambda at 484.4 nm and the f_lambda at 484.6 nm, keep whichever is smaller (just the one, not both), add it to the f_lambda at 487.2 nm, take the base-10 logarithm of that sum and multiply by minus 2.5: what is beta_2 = -3.12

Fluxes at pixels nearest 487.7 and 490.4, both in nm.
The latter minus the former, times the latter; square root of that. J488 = 1.49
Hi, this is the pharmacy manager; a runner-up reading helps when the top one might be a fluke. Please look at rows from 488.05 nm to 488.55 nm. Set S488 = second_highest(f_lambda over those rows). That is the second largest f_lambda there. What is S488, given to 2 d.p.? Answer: 9.80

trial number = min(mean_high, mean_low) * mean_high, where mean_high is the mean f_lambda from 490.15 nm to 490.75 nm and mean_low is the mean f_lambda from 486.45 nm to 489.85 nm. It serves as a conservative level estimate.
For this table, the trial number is 100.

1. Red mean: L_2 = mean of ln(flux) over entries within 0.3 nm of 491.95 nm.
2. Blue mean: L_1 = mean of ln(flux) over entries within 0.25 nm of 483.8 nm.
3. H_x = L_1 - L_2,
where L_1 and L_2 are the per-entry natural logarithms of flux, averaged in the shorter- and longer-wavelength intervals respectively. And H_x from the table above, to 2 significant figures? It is 0.12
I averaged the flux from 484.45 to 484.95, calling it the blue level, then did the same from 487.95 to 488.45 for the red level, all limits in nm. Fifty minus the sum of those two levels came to 31.2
